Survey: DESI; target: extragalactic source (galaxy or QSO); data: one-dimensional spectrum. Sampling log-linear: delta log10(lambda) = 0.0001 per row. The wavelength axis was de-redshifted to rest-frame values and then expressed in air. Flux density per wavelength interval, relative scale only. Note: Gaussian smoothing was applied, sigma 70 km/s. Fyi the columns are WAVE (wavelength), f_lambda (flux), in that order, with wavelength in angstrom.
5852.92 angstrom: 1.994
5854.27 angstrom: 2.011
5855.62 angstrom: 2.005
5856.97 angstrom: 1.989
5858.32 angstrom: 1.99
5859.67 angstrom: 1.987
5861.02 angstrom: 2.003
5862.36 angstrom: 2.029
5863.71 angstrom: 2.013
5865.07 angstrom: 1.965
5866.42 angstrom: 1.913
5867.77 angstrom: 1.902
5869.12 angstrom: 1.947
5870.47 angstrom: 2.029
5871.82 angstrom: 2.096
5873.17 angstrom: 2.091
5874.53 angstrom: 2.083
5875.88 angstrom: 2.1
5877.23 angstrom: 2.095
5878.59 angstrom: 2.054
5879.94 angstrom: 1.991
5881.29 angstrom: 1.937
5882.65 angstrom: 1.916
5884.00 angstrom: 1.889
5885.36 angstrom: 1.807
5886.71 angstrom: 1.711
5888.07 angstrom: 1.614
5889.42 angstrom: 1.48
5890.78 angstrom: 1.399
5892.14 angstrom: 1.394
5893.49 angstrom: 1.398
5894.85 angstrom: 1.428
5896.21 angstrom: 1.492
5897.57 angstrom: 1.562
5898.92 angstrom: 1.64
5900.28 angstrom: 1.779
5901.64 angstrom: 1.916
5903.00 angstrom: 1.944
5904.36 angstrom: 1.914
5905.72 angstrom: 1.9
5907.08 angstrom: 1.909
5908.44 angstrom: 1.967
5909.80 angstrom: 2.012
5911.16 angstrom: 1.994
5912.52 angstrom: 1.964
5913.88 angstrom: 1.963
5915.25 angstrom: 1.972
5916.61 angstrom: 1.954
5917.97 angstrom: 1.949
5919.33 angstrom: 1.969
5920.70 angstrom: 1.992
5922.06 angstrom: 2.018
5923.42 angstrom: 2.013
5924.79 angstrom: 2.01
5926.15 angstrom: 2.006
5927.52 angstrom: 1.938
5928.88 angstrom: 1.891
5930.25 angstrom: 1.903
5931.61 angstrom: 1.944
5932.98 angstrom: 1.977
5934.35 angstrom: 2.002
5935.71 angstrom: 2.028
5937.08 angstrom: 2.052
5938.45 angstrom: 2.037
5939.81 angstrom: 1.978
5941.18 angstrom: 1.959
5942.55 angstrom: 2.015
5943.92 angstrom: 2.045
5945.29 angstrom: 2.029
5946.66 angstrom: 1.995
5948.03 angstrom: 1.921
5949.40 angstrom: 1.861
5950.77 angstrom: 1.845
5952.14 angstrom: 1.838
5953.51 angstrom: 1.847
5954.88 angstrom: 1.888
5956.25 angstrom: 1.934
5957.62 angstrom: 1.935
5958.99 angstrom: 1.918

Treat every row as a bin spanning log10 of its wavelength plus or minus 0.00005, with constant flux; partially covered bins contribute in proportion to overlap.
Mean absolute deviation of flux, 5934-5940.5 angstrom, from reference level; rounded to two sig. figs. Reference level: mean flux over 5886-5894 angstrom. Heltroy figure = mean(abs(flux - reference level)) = 0.52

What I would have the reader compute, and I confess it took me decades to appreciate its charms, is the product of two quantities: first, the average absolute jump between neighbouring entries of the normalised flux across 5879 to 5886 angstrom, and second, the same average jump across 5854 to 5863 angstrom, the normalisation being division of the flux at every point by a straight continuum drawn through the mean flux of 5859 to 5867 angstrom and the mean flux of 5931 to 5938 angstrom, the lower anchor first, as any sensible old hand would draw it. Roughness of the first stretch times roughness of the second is 0.0001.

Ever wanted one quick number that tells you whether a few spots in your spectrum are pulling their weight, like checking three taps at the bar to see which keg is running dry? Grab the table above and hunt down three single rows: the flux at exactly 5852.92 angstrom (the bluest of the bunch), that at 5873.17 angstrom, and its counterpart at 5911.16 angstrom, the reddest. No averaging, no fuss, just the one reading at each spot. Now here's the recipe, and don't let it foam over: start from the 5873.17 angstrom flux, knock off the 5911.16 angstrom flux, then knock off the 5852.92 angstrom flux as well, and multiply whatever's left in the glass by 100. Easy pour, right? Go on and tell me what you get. -190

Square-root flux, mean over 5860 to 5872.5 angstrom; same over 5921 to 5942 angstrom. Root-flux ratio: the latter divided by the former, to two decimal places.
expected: 1.00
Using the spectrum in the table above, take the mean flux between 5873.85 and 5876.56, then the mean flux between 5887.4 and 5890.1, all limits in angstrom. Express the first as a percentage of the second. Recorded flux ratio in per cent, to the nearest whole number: 135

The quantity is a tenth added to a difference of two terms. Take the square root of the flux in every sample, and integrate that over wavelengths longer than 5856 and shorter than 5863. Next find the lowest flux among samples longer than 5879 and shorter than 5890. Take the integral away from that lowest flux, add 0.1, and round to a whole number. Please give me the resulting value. -8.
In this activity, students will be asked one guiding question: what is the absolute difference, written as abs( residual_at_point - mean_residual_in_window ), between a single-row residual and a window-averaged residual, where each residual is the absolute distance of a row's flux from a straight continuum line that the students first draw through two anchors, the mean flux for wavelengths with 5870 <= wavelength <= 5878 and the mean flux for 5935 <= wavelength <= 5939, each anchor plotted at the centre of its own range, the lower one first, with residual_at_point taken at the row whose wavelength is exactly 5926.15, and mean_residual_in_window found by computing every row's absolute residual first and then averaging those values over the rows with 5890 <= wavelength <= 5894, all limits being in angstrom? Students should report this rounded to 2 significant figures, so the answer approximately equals 0.63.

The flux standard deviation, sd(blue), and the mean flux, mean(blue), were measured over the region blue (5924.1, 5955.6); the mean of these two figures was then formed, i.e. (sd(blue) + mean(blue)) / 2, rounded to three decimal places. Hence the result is 1.013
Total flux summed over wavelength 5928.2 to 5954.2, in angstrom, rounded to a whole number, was 37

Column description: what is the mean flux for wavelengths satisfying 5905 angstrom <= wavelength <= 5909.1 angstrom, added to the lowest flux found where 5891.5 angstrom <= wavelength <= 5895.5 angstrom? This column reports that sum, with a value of 3.32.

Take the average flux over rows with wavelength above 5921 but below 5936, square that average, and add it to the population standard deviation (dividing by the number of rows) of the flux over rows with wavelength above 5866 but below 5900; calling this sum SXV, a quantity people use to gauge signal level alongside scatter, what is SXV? 4.16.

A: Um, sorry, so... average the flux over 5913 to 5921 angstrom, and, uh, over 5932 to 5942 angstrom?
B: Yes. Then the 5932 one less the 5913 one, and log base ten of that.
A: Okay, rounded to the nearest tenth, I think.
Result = -1.4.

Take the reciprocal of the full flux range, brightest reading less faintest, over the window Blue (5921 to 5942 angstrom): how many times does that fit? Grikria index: 6.2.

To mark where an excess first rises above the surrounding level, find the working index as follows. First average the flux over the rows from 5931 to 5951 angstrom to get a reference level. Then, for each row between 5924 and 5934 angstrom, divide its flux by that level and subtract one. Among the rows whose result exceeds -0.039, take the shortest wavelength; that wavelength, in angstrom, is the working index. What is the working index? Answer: 5924.79 angstrom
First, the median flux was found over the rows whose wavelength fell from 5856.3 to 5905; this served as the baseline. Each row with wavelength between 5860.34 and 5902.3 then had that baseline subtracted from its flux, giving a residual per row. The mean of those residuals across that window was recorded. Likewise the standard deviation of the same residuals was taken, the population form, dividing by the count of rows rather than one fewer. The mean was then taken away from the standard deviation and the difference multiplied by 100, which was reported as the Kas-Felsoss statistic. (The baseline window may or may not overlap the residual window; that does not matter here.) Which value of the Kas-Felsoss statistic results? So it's 34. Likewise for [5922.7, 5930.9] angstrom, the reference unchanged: 2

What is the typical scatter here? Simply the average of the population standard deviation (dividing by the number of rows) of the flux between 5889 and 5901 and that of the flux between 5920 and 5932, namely 0.09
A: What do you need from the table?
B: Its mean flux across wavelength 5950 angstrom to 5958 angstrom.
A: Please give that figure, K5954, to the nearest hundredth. 1.88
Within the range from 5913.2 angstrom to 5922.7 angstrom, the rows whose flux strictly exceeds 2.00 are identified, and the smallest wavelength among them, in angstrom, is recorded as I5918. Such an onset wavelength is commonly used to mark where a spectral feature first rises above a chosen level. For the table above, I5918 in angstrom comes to 5922.06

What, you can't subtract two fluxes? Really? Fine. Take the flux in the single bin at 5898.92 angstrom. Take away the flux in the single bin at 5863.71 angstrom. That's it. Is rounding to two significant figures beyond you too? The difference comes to -0.37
